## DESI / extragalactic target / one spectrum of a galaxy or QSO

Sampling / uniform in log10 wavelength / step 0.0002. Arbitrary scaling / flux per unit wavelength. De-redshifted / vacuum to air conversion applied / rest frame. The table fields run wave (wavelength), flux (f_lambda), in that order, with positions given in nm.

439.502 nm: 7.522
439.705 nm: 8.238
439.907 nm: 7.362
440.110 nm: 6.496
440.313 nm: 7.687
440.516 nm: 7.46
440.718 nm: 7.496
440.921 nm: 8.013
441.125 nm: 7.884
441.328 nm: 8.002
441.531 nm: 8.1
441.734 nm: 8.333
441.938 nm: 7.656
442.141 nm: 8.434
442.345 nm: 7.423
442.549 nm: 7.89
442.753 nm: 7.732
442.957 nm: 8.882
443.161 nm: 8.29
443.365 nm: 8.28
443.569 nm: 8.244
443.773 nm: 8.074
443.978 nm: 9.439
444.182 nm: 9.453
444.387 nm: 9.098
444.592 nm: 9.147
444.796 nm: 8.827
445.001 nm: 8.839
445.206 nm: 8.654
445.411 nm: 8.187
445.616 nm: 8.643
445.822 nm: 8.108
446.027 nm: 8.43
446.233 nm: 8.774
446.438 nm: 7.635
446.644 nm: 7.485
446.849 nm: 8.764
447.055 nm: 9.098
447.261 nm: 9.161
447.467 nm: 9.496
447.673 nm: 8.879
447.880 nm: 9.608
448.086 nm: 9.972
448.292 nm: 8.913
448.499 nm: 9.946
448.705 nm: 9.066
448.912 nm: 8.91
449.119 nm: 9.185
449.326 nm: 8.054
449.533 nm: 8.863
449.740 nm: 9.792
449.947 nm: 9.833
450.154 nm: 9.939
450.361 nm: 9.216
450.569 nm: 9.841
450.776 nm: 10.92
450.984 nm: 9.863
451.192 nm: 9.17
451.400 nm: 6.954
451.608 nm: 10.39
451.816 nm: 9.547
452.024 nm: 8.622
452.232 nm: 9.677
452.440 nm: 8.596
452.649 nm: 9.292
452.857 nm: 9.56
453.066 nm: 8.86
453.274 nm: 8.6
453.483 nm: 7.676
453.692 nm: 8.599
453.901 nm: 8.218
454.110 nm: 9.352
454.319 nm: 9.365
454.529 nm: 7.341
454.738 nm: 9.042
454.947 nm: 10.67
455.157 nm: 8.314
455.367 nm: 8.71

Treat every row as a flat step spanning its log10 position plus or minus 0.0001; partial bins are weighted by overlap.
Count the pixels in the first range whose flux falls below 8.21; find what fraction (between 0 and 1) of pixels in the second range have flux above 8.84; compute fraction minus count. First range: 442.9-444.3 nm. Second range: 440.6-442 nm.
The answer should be -1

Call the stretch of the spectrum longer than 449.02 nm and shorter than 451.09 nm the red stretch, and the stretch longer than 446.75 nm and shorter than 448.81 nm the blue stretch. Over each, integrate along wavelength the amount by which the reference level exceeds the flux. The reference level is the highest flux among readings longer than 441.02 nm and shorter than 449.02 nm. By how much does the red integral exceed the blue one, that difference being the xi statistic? -0.53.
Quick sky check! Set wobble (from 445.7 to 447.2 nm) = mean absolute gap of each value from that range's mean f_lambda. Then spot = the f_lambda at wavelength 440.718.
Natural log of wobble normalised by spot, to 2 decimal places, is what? -2.70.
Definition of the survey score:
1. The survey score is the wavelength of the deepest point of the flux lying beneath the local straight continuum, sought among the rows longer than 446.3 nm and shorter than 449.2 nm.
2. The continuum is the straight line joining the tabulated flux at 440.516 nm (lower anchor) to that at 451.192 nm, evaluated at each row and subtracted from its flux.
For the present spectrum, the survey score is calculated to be 446.644 nm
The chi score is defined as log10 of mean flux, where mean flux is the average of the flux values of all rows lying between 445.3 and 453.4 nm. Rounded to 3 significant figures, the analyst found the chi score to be 0.958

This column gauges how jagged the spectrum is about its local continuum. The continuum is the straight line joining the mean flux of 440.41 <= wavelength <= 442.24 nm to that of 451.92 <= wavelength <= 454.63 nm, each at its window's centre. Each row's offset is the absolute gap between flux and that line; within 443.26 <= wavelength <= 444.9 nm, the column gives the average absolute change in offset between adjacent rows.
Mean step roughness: 0.32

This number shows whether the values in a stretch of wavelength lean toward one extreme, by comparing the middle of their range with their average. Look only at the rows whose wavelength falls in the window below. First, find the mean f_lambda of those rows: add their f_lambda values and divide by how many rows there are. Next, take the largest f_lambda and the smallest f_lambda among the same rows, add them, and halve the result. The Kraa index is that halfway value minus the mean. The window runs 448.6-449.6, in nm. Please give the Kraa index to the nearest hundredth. -0.20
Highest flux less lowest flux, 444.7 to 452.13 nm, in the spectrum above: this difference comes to 4.0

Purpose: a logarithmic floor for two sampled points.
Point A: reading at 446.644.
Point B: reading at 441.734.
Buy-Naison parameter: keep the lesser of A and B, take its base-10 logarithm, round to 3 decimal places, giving 0.874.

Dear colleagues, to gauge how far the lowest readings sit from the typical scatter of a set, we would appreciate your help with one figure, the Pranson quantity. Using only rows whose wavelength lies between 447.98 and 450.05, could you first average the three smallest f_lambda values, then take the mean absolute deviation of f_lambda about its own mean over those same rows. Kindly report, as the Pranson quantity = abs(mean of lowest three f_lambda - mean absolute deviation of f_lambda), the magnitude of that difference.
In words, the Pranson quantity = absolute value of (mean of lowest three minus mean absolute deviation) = 8.1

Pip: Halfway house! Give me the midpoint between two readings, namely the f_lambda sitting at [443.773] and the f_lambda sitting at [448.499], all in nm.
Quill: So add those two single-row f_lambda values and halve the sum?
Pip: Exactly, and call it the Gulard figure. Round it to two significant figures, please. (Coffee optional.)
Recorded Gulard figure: 9.0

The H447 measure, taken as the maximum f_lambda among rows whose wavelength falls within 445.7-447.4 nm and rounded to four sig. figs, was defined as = 9.161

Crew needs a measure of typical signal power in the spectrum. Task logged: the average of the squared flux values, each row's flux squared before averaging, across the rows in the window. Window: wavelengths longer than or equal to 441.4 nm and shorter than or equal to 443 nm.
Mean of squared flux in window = 65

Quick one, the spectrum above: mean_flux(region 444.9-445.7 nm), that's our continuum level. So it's 8.58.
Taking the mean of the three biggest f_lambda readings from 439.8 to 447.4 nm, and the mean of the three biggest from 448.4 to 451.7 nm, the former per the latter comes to 0.90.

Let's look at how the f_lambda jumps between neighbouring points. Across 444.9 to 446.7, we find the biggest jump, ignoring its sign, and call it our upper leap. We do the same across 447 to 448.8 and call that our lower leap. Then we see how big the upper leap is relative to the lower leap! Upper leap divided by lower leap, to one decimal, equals 1.1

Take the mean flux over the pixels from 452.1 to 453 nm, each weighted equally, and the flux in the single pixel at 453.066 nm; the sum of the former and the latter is 18.1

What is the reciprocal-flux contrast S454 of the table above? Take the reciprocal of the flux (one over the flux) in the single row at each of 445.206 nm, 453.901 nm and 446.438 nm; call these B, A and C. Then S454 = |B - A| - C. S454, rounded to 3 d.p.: -0.125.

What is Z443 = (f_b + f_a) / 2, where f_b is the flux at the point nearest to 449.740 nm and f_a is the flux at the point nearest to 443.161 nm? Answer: 9.0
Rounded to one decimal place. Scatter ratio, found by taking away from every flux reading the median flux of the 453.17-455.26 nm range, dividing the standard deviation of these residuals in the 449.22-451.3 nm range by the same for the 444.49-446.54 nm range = 1.7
